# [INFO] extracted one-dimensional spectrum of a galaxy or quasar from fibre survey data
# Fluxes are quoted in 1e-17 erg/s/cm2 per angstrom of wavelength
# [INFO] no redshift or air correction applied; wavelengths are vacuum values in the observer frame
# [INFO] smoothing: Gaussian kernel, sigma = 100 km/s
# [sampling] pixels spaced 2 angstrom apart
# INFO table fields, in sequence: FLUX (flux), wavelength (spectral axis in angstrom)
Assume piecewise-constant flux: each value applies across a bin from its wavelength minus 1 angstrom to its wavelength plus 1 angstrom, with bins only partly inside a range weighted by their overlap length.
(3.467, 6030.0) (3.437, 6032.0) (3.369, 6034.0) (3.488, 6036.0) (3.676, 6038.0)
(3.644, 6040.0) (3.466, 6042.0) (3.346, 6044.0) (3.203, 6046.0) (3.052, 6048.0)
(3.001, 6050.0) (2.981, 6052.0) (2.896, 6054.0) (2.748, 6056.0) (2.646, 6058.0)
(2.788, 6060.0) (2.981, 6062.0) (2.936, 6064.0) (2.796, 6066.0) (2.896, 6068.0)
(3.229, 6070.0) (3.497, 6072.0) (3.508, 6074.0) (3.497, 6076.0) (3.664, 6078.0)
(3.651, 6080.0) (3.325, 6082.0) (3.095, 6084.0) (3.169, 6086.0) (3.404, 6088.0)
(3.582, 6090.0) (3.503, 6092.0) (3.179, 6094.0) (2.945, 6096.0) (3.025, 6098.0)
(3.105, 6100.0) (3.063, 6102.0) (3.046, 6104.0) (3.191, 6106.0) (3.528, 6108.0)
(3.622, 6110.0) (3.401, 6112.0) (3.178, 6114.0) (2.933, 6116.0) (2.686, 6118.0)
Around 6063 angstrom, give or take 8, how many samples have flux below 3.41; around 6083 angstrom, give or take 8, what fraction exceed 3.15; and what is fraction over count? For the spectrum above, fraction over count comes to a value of 0.11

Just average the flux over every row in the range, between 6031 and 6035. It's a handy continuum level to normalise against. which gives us 3.40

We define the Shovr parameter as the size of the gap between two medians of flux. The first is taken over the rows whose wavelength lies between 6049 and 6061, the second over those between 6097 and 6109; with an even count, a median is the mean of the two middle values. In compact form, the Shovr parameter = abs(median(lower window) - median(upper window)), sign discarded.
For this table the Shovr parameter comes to 0.24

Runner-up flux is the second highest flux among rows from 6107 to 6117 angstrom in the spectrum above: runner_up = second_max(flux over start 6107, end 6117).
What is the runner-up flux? 3.528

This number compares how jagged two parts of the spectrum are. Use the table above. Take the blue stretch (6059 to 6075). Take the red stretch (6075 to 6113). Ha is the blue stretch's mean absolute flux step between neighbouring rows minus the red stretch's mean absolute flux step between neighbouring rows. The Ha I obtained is -0.004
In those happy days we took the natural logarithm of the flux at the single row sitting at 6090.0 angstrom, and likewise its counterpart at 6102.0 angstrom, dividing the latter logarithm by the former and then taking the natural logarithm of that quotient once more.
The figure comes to -0.13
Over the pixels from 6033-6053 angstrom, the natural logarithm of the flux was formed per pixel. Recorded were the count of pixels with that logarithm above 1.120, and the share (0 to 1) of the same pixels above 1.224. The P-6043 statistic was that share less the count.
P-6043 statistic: -6.6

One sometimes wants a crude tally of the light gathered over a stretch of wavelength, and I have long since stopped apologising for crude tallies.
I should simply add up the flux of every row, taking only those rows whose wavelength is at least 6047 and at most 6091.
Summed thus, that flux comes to 69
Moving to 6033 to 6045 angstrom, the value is 21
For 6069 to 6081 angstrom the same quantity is 21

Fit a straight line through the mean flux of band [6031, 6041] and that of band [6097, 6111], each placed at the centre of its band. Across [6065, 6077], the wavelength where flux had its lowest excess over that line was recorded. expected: 6066.0 angstrom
